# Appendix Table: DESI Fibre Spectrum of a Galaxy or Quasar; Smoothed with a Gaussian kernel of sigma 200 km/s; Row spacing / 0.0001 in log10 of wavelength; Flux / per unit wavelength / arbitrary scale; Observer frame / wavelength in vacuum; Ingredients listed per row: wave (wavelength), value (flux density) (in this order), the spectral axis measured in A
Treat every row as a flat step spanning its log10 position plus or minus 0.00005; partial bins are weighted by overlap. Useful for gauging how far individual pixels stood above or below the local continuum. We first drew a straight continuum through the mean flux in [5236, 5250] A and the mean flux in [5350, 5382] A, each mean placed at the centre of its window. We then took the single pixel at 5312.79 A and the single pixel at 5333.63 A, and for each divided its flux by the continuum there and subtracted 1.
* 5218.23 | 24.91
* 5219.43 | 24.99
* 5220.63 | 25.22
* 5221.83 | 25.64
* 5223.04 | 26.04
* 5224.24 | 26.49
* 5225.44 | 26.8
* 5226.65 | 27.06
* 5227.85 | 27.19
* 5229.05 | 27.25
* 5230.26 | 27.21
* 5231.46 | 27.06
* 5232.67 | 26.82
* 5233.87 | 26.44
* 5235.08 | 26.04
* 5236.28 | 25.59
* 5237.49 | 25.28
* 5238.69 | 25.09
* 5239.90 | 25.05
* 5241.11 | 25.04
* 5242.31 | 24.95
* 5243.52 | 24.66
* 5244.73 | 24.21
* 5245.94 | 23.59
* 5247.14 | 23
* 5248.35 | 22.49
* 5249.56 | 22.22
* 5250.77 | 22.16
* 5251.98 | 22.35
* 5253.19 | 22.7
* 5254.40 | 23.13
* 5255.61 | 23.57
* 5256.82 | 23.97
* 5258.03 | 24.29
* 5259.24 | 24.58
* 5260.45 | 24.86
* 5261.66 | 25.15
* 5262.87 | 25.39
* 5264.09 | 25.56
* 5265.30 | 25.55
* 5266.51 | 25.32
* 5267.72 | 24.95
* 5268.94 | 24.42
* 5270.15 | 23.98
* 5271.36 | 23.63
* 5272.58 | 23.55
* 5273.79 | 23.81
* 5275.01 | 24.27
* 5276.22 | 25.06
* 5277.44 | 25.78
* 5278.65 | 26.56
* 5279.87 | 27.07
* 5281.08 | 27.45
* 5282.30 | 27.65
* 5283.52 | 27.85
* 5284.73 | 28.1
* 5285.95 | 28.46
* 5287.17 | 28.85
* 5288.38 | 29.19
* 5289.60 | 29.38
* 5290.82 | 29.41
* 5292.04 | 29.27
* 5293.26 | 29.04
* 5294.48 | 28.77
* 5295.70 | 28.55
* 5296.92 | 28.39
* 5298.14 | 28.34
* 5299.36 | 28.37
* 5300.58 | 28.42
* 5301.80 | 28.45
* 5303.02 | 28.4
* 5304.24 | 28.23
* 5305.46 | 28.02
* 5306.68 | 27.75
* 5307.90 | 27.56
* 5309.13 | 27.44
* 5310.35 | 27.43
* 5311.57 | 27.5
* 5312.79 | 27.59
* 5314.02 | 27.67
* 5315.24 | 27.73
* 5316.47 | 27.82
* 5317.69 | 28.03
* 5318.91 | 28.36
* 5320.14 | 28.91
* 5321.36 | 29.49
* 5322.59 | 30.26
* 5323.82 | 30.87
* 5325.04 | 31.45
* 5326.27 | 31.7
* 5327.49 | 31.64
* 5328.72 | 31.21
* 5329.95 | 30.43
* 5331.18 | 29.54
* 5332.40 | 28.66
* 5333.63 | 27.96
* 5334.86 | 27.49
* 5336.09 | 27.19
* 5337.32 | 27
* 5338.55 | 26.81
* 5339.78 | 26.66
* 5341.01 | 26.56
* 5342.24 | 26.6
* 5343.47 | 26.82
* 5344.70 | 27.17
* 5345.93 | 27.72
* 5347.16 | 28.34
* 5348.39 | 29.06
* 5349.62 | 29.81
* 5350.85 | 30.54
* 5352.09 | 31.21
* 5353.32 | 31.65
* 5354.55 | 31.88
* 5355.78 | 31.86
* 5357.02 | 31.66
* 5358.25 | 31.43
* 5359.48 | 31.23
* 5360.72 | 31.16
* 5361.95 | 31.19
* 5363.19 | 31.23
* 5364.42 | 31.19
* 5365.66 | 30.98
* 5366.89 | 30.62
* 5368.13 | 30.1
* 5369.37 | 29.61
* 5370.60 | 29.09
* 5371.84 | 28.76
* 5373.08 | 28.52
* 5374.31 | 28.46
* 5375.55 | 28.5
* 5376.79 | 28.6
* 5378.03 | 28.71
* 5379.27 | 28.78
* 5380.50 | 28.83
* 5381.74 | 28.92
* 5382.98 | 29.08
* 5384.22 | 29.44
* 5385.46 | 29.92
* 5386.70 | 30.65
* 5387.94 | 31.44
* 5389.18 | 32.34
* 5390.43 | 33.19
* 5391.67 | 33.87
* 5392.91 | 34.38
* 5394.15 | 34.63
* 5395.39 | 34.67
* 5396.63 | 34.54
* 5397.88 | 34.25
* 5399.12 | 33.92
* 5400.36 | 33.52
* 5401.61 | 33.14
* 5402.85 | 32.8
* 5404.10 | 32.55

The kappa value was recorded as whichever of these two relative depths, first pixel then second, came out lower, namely -0.02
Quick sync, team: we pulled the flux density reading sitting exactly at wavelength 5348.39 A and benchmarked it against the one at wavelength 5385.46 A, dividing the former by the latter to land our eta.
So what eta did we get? 0.97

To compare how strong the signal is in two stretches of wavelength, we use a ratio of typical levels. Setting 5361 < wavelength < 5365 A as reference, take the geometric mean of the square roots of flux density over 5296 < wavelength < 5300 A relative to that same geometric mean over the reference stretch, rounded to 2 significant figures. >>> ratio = 0.95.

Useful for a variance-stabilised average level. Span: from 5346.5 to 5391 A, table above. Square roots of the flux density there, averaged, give 5.50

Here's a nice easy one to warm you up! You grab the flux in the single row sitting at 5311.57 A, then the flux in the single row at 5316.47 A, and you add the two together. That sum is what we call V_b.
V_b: 55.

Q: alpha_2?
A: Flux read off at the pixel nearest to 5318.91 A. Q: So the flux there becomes 28.36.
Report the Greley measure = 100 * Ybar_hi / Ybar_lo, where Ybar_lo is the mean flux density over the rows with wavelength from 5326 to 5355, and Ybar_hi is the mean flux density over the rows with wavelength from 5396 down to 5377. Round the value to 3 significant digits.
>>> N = 108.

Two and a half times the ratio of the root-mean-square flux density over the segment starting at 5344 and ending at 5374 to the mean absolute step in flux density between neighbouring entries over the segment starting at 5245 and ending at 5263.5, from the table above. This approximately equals 227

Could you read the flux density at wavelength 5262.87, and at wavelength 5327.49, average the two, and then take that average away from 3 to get -25.5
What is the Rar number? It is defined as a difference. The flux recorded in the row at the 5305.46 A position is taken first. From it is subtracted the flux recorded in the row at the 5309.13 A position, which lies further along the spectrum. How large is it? 1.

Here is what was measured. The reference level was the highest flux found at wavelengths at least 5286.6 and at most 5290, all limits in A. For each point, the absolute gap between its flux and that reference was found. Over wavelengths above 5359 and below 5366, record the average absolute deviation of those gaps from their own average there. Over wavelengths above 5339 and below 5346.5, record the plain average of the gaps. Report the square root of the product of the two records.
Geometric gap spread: 0.39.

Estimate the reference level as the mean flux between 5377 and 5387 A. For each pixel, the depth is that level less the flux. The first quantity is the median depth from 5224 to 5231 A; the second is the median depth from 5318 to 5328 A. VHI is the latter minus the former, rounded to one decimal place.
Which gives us -3.4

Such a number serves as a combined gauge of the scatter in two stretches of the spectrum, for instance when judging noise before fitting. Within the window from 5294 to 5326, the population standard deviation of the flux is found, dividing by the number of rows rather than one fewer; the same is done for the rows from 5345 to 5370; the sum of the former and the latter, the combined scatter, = 2.15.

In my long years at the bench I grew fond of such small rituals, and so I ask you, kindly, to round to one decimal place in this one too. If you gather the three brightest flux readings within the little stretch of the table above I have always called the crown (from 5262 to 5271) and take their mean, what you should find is 25.5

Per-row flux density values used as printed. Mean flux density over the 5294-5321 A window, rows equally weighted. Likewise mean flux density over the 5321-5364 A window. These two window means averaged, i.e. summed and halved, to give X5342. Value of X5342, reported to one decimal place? 28.8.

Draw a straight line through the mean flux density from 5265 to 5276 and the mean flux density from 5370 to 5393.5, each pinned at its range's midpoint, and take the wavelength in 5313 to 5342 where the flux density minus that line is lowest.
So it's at 5341.01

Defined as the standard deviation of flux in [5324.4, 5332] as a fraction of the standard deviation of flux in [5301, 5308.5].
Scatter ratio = 2.4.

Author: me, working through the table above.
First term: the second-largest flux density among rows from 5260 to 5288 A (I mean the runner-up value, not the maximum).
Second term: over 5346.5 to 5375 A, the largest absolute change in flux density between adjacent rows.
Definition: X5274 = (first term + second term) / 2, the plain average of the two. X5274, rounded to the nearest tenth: 14.6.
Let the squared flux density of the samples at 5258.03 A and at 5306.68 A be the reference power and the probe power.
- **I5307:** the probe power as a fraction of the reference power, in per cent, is 131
